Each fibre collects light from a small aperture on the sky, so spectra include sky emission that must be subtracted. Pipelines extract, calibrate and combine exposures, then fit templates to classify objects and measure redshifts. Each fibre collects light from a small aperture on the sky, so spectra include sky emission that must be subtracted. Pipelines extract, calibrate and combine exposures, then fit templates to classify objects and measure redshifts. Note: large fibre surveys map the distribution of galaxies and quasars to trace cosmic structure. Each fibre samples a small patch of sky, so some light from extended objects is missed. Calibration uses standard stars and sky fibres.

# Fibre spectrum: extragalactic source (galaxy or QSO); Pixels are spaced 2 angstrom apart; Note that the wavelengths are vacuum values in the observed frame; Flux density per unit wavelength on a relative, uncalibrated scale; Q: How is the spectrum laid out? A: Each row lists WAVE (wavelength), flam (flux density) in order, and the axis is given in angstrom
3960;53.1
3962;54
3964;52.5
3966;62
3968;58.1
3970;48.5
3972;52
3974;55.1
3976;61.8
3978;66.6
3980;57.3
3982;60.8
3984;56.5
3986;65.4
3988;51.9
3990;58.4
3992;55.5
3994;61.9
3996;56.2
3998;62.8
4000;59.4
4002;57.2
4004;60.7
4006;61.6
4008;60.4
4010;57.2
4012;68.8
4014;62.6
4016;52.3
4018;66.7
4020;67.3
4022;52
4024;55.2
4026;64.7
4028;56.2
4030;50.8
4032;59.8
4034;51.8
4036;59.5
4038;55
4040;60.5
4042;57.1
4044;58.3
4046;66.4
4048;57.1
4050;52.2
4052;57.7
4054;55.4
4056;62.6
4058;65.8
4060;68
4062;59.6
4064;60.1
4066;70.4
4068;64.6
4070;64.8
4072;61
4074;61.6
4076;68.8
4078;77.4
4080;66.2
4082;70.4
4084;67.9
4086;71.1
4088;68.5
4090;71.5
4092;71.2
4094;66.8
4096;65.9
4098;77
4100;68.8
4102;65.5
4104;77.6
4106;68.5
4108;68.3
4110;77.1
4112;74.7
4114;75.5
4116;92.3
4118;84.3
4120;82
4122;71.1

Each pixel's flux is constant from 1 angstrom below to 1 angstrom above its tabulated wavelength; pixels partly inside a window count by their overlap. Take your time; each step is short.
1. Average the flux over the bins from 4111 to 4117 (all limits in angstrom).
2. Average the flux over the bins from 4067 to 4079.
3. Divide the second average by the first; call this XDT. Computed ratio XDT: 0.82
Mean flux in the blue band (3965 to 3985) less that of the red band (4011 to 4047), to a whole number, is -1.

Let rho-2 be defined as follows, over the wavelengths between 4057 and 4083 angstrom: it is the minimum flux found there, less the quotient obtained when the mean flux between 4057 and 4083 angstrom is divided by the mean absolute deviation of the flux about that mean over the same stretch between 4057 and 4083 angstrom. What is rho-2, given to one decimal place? 42.3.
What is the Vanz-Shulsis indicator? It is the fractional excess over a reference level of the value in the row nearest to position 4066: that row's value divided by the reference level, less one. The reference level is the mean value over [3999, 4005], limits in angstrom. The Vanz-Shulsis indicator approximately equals 0.19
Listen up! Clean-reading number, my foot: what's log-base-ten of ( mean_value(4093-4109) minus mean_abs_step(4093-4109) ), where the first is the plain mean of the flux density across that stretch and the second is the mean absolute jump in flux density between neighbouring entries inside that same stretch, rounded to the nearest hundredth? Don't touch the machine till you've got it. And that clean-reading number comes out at 1.80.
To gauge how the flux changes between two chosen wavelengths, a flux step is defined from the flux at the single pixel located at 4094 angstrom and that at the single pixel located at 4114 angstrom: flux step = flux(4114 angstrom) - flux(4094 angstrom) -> 9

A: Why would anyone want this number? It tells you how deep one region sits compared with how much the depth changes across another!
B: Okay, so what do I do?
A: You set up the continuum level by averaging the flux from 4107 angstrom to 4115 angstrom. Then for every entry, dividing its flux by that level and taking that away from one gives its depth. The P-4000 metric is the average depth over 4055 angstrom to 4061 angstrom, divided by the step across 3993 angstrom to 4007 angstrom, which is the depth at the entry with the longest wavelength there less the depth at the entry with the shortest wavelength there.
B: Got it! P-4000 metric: 28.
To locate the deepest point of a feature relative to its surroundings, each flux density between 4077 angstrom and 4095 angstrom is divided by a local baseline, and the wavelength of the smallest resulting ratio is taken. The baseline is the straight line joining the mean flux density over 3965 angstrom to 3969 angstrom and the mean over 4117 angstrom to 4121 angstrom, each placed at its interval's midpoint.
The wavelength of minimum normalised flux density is 4094 angstrom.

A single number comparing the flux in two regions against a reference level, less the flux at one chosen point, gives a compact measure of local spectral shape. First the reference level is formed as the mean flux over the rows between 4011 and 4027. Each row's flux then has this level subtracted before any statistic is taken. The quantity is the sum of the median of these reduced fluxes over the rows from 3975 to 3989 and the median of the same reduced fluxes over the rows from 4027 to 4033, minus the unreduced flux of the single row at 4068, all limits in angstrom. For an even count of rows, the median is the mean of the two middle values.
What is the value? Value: -70.0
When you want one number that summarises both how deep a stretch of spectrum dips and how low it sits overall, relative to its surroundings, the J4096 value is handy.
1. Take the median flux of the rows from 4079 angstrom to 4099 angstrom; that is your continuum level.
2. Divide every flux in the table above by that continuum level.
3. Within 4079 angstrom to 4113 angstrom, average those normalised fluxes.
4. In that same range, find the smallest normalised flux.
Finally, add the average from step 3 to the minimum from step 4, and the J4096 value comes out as 1.96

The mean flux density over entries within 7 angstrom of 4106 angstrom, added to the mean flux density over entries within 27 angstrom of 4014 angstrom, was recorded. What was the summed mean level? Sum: 130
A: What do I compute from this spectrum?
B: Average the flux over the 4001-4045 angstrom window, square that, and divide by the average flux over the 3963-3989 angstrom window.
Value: 60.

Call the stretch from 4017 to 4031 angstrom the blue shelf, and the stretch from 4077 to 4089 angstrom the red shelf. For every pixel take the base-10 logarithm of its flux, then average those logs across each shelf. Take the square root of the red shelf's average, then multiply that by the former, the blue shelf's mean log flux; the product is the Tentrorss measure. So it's 2.40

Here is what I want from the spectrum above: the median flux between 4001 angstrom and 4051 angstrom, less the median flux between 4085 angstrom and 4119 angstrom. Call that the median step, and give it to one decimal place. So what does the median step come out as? -12.9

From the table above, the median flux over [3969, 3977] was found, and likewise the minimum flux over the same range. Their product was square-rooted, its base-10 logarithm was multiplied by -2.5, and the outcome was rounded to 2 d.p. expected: -4.27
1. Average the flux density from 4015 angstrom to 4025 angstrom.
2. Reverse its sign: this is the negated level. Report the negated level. -58.7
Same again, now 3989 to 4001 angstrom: -59.0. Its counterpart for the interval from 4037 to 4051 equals -58.1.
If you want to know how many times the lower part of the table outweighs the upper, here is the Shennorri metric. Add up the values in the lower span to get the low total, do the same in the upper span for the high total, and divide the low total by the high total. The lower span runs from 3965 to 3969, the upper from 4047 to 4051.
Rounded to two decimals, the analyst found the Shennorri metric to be 1.10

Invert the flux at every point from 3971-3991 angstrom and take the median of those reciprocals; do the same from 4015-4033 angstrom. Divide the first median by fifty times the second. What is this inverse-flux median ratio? 0.0194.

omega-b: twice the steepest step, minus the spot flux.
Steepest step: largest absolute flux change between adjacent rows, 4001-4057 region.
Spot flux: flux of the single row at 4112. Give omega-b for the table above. -44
